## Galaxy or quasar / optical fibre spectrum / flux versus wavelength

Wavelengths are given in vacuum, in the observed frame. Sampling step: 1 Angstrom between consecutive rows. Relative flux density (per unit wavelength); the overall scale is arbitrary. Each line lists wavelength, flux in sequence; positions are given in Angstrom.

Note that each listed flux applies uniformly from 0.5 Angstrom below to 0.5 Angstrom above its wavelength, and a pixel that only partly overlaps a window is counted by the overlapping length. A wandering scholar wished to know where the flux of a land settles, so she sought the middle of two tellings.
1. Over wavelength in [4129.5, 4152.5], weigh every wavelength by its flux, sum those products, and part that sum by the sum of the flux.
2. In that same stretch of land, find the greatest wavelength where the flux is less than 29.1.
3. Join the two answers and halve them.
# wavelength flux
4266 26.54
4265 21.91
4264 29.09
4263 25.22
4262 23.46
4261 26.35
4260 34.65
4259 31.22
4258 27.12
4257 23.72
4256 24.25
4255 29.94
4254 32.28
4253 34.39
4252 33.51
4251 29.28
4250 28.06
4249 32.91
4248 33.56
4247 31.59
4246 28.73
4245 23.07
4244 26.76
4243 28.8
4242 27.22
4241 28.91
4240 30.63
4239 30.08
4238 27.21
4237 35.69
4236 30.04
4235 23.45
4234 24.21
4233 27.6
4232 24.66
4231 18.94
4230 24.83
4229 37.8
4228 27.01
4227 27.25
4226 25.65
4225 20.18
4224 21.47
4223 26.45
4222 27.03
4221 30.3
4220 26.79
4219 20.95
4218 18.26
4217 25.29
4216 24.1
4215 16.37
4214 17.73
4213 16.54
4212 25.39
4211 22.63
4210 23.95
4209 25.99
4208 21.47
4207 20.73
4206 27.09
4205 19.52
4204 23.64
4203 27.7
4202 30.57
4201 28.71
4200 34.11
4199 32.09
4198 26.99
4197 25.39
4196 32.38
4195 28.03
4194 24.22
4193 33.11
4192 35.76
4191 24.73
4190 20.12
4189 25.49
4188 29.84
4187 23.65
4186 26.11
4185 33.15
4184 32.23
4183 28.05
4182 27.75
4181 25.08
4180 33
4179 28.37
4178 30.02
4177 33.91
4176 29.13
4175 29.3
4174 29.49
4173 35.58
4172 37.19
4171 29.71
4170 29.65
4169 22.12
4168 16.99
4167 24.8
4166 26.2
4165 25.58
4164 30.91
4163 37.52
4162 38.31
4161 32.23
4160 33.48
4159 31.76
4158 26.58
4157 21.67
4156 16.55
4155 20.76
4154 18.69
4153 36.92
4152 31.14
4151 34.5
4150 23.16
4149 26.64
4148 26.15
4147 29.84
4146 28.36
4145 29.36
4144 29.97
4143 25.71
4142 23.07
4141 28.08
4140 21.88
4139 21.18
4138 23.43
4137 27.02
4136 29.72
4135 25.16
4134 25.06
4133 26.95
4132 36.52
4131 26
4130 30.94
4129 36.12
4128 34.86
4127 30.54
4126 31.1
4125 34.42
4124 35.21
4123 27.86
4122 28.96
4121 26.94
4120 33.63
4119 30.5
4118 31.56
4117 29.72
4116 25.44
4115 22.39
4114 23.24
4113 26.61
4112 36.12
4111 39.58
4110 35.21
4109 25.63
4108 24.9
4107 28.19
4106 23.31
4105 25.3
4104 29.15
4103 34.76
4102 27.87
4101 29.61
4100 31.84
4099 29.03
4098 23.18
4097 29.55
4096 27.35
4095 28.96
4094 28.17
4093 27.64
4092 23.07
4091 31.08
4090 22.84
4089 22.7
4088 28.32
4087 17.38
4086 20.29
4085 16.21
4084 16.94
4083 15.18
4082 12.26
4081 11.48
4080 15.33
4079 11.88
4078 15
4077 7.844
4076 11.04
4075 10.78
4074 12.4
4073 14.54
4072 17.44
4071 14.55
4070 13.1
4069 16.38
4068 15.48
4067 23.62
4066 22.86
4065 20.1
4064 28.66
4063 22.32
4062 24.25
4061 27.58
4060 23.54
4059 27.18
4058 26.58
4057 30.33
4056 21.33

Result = 4145.5 Angstrom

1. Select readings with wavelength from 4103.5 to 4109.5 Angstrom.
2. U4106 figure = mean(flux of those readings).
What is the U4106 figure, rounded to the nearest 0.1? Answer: 26.1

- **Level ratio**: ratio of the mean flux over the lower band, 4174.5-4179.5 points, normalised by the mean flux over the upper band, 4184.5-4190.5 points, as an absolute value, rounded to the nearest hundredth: 1.14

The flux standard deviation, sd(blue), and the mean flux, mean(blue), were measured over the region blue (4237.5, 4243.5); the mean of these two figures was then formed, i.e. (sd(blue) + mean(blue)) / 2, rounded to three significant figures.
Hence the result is 15.1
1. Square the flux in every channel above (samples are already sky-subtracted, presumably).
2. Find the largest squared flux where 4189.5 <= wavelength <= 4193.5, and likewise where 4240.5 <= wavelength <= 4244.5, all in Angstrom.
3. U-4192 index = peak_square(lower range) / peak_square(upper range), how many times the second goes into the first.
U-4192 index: 1.5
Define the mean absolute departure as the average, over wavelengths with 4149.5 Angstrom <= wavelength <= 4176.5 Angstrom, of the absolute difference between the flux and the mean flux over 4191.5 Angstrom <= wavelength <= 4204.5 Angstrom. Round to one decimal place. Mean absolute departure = 5.1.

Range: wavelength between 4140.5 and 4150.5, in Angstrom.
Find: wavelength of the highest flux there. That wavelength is 4144 Angstrom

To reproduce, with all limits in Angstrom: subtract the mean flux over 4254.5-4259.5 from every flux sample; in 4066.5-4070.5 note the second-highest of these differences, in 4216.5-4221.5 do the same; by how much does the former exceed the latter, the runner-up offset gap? -10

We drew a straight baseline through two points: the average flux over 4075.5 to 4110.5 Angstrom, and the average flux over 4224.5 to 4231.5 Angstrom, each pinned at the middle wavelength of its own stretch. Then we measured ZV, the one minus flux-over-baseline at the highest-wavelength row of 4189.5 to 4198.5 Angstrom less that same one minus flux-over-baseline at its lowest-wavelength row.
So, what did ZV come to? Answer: -0.27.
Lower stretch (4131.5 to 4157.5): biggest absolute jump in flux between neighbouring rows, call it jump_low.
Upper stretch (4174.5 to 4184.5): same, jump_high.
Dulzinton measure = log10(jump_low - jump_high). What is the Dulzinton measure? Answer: 1.0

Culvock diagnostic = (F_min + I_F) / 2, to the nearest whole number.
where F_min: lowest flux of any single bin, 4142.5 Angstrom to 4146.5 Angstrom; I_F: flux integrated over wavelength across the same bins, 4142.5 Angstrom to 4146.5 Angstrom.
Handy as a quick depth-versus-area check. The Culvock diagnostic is 70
